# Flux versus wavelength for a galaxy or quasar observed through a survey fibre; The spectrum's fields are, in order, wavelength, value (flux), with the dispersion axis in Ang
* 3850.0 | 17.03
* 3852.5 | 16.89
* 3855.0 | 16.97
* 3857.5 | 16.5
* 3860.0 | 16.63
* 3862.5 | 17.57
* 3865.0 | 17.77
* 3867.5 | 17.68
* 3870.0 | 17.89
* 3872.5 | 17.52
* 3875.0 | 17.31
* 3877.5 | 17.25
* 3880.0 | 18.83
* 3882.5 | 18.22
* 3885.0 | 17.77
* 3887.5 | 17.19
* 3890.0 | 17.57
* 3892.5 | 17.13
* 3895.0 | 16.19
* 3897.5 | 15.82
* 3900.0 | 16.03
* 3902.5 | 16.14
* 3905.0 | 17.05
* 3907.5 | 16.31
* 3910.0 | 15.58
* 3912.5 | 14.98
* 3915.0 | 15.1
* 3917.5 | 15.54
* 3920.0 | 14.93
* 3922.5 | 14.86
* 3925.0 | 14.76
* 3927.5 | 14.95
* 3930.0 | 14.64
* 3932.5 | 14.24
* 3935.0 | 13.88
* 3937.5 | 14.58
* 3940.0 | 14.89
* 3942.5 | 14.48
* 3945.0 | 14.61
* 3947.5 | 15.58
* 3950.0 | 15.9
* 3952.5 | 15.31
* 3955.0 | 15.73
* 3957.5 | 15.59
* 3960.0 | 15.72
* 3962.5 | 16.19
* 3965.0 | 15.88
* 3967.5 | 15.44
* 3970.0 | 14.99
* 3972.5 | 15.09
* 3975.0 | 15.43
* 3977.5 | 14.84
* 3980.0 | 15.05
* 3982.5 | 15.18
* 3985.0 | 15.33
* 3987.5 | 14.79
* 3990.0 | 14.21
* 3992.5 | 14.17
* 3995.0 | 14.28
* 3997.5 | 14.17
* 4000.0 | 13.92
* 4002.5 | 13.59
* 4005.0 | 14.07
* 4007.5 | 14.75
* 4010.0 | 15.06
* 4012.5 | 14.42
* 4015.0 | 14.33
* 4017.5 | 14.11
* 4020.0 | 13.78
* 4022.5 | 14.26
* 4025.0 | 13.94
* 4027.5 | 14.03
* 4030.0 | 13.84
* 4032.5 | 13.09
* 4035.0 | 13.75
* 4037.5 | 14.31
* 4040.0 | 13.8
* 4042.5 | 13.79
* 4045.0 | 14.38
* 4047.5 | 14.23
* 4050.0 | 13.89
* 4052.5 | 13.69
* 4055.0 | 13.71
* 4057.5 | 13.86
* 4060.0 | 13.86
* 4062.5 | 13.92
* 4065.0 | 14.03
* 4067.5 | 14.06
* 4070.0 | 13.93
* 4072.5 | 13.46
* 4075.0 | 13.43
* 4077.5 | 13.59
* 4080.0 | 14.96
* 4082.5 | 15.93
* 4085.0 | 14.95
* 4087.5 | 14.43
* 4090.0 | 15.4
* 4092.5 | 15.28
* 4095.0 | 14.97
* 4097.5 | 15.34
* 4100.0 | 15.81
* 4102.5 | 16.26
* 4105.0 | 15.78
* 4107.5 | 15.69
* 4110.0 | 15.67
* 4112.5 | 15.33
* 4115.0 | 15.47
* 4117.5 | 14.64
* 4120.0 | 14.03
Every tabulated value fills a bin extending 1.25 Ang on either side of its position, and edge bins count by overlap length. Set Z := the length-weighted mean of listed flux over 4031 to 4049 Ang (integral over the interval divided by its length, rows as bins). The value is 13.9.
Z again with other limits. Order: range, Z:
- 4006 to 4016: 14.6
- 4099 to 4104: 16.0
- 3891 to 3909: 16.4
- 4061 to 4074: 13.9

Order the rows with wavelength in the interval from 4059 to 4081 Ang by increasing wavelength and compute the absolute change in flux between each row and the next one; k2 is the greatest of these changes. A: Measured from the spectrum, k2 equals 1.4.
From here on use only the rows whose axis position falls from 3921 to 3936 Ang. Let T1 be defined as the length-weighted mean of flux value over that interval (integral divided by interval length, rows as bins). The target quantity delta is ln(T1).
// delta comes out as 2.68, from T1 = 14.6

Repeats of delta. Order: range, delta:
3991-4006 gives 2.64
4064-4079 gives 2.62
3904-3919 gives 2.76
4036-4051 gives 2.64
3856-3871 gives 2.85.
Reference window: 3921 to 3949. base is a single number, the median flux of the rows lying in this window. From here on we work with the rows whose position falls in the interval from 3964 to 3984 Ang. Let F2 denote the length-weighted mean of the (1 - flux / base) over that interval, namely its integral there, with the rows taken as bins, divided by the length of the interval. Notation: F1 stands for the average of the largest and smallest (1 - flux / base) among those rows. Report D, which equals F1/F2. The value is 1.22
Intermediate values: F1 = -0.049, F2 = -0.04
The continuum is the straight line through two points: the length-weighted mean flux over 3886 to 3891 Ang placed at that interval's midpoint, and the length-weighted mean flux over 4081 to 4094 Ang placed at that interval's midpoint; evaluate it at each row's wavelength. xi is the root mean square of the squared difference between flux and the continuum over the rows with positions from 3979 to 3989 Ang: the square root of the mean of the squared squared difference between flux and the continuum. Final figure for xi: 2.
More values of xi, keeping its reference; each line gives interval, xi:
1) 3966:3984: 2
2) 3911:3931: 4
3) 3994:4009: 4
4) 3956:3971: 1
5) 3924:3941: 6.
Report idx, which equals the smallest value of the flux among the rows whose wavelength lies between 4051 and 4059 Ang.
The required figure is 13.69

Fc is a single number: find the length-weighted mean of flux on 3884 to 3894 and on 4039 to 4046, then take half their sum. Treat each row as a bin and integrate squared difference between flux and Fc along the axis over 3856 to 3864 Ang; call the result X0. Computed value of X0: 14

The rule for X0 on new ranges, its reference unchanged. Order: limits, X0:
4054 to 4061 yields 24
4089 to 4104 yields 3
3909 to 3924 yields 5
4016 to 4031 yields 43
